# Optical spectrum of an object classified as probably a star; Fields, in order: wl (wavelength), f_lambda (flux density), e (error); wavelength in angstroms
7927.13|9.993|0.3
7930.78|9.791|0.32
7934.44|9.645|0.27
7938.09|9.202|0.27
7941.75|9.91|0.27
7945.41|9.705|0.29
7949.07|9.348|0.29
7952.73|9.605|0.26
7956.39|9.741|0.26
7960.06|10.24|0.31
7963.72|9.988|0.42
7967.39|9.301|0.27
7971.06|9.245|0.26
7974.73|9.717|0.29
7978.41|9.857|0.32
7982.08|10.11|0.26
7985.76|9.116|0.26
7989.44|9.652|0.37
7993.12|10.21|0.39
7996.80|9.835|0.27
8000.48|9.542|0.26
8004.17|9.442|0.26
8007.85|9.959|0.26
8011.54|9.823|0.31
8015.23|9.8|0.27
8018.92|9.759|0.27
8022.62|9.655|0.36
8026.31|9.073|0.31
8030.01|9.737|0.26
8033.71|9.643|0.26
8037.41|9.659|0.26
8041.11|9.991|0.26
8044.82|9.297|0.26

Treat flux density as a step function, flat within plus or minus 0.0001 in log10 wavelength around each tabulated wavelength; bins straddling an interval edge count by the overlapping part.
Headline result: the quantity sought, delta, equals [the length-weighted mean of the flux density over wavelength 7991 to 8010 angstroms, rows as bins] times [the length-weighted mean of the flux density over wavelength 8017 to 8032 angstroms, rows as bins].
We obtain 93.6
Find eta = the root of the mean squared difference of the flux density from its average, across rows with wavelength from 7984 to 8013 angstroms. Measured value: 0.315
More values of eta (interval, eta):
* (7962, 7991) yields 0.342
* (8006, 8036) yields 0.248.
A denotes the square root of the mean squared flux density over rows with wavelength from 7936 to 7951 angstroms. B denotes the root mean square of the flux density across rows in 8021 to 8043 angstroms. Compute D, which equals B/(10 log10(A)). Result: 0.983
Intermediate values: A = 9.55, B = 9.63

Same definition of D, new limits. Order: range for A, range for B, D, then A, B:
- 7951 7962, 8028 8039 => 0.974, 9.87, 9.68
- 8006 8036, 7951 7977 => 0.983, 9.68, 9.70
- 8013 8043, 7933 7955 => 0.971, 9.67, 9.57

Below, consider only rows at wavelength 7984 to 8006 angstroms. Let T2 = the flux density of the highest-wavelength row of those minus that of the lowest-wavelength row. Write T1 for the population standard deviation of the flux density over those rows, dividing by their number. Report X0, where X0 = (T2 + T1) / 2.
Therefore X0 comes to 0.3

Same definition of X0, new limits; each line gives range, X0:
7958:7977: -0.1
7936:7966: 0.6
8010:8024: -0.1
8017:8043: 0.2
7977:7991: 0.1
